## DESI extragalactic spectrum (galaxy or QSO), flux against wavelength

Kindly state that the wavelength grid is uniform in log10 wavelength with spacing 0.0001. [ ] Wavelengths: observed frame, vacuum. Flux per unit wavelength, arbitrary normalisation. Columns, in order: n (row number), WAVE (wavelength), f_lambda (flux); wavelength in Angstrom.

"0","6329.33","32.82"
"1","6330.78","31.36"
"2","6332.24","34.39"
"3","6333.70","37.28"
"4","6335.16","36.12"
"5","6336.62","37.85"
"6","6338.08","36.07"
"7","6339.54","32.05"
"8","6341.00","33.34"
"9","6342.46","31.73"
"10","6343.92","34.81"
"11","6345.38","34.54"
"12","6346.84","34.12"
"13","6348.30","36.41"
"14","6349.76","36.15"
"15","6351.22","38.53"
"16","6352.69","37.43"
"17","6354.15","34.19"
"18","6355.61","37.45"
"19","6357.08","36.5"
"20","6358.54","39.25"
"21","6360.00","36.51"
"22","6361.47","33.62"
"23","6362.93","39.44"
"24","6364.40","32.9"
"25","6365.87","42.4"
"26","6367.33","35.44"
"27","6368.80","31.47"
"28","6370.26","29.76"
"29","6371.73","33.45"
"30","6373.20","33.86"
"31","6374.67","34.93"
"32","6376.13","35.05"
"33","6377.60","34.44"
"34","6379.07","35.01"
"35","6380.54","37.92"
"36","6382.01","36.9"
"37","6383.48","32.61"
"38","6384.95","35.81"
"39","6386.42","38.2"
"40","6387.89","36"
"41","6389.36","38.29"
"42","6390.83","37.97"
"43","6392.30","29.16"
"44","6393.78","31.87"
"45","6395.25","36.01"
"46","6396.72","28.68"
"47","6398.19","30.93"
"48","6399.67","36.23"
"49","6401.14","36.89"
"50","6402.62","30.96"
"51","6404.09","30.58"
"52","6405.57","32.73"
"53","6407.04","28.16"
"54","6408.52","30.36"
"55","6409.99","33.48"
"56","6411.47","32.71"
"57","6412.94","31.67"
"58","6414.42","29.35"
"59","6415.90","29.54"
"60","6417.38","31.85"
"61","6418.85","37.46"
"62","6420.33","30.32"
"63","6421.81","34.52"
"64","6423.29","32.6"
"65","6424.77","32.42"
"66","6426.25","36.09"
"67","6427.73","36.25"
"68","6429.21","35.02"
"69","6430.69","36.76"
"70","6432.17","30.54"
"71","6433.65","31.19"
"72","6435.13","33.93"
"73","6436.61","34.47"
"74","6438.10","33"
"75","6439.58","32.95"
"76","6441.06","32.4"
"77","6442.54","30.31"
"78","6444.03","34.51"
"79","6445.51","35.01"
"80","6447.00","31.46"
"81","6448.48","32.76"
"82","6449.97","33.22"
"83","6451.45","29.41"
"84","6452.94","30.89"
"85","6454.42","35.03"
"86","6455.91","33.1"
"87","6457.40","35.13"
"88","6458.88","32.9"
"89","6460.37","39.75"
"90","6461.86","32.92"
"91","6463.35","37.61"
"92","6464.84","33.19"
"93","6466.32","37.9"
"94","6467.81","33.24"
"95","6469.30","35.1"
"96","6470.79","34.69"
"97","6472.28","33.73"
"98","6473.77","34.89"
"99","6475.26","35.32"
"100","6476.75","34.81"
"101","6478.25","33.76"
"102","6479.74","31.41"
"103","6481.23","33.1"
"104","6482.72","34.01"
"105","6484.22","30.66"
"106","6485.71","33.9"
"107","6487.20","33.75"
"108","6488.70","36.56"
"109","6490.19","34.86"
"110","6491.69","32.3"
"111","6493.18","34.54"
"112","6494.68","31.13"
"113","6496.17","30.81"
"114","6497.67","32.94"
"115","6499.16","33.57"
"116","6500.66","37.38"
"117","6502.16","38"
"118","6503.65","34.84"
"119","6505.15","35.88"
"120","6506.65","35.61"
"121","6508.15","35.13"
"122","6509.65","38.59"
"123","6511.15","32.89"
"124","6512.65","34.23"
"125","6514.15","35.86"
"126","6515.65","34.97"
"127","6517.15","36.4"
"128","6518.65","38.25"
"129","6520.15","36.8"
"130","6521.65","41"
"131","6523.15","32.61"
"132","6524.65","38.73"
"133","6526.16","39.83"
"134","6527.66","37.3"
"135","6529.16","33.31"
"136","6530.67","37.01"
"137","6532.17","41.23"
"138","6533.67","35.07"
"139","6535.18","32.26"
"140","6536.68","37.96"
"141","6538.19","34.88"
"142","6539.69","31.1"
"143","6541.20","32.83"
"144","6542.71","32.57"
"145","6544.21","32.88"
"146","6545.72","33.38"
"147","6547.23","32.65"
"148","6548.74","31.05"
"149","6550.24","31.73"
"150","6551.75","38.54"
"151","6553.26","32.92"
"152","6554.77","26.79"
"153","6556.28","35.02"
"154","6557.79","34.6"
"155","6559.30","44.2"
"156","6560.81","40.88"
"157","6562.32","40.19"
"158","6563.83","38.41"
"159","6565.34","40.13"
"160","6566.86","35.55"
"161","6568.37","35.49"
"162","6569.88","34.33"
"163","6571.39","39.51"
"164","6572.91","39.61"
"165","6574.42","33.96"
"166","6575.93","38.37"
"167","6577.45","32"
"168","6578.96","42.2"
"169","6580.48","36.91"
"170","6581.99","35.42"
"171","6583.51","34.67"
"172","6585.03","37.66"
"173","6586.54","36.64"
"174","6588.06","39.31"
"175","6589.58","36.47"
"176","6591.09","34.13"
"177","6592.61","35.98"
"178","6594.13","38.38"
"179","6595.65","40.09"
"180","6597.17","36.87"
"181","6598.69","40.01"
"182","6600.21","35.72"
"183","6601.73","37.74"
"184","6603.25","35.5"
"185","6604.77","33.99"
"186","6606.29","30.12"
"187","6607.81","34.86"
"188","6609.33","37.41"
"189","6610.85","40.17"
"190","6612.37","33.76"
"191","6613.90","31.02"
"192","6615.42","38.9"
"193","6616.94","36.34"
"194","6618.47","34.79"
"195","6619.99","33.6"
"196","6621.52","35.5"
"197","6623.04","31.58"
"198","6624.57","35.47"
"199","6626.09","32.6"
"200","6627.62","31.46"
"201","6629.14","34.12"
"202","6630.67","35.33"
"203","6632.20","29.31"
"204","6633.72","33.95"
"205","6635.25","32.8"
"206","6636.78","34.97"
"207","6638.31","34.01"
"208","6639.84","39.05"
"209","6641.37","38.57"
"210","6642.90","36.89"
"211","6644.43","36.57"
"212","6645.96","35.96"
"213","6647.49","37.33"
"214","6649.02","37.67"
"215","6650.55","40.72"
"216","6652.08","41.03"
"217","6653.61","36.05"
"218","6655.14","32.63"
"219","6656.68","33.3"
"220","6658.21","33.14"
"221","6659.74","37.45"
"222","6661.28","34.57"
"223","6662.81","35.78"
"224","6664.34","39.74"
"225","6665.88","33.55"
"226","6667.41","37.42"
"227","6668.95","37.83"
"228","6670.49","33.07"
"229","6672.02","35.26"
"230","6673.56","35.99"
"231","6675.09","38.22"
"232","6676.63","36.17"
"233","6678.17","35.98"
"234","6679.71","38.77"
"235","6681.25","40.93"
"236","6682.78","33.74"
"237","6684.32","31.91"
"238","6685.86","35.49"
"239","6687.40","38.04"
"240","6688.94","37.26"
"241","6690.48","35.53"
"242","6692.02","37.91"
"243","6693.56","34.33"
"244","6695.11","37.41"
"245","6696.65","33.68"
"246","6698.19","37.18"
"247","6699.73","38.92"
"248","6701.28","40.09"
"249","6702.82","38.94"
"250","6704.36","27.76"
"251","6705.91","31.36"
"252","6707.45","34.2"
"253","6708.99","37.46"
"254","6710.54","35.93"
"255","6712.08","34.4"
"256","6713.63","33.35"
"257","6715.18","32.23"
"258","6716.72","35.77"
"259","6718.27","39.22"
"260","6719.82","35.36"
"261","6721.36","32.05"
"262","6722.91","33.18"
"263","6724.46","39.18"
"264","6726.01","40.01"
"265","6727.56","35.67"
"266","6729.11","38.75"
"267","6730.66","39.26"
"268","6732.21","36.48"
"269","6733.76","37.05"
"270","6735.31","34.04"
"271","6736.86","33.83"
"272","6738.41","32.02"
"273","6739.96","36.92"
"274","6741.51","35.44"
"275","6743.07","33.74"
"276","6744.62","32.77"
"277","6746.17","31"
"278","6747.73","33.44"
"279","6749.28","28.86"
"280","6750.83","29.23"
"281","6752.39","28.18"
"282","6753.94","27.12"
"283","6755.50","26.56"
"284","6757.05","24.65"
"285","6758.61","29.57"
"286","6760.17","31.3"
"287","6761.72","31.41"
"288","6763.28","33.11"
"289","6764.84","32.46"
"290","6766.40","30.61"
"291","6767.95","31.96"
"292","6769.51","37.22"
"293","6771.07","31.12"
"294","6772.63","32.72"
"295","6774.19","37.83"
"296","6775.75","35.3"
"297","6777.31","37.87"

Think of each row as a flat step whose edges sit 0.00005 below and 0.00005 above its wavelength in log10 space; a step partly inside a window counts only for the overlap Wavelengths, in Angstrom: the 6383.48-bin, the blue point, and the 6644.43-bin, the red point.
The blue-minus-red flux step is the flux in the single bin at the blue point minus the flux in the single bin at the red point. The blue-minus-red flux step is -4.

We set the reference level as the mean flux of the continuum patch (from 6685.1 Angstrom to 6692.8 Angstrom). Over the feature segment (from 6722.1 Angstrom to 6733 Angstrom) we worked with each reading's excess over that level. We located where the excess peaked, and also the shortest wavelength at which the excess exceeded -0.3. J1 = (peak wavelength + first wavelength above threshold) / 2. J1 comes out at 6725.2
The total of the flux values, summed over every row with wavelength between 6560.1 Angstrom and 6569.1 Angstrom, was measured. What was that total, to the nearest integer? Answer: 231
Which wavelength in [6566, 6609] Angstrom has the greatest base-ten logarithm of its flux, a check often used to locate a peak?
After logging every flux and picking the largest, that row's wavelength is 6578.96 Angstrom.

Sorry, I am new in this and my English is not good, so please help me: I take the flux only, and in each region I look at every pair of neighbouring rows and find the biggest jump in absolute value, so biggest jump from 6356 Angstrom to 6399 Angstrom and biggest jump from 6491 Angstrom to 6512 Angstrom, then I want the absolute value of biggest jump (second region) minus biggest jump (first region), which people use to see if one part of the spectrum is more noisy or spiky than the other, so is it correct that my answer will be 3.80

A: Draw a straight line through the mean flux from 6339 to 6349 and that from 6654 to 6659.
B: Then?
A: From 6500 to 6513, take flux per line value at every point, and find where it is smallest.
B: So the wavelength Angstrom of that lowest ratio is 6511.15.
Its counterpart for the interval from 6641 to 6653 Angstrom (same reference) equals 6645.96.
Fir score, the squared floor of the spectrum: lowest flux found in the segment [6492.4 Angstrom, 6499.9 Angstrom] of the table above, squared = 949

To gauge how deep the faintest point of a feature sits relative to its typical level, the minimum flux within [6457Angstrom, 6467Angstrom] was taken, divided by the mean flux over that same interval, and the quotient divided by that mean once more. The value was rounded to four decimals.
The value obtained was 0.0259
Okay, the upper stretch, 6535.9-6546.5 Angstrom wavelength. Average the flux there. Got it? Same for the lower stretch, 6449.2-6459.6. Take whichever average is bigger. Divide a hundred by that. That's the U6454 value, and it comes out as 2.97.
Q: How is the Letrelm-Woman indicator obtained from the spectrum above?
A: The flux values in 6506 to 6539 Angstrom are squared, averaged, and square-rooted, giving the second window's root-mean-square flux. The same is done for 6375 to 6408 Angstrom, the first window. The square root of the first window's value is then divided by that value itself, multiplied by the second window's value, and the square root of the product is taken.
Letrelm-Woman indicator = 2.495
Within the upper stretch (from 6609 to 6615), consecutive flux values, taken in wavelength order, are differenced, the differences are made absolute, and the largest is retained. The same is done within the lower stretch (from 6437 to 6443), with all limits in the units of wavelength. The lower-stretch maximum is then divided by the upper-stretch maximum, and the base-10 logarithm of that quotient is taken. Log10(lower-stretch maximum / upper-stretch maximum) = -0.5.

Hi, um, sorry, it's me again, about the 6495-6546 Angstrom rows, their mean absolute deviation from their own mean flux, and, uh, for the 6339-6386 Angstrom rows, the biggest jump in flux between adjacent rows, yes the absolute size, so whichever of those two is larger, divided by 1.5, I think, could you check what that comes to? 6.3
